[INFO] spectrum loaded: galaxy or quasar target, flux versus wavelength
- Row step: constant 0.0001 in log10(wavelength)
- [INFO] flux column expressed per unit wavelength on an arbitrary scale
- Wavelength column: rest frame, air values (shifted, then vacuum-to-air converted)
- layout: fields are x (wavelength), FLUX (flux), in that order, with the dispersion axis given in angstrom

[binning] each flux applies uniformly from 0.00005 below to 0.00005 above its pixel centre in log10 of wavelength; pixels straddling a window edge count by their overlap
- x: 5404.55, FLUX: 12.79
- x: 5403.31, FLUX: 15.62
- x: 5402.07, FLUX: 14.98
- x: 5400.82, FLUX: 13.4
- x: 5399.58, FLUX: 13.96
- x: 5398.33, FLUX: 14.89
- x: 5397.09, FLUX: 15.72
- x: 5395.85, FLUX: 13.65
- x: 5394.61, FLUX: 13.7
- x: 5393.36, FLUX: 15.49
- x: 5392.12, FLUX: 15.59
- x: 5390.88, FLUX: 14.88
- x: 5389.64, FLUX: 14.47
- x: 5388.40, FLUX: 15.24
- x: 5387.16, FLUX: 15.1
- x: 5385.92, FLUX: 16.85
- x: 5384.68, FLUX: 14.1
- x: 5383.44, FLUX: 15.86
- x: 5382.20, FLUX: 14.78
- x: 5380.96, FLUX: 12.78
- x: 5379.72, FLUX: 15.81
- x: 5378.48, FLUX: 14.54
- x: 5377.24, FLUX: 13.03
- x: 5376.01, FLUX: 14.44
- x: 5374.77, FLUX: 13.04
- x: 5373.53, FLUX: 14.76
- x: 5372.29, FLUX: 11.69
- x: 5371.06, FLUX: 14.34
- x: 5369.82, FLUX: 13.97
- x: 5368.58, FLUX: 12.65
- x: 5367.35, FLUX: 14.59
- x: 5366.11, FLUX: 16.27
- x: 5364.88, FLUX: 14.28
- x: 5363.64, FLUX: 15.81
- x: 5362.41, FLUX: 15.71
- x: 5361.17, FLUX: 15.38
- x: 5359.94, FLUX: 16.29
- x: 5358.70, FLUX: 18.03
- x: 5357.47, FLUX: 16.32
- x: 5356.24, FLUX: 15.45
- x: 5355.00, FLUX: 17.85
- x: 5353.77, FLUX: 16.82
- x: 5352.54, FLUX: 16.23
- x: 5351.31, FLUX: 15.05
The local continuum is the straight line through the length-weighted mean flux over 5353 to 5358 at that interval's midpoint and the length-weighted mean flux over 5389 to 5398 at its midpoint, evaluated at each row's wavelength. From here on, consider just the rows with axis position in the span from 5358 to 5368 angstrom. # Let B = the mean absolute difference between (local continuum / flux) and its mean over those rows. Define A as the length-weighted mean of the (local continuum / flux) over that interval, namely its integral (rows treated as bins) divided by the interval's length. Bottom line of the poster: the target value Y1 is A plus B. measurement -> 1.084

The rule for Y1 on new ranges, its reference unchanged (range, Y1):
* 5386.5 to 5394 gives 1.012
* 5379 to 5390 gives 1.081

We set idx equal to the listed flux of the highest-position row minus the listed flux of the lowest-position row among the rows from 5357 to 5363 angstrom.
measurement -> -0.6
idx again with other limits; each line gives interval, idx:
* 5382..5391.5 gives 0.1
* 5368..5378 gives 0.4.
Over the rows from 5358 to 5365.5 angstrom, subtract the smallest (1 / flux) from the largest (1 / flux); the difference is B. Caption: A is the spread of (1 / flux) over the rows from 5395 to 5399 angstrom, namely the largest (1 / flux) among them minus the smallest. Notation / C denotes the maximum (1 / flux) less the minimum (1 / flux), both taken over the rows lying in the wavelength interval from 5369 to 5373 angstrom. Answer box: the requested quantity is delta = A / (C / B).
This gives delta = 0.0089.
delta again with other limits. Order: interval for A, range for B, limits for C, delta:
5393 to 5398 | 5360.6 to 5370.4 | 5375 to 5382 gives 0.0113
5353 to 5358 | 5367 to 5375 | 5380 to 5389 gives 0.0082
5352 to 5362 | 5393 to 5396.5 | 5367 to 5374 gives 0.0047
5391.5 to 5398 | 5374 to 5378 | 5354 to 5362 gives 0.0076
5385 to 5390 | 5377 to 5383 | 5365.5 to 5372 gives 0.0083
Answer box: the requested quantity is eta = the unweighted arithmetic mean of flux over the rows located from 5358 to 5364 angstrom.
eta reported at 16.2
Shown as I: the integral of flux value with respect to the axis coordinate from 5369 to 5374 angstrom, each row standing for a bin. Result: 68.0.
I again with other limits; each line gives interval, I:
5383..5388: 77.3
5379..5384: 73.9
